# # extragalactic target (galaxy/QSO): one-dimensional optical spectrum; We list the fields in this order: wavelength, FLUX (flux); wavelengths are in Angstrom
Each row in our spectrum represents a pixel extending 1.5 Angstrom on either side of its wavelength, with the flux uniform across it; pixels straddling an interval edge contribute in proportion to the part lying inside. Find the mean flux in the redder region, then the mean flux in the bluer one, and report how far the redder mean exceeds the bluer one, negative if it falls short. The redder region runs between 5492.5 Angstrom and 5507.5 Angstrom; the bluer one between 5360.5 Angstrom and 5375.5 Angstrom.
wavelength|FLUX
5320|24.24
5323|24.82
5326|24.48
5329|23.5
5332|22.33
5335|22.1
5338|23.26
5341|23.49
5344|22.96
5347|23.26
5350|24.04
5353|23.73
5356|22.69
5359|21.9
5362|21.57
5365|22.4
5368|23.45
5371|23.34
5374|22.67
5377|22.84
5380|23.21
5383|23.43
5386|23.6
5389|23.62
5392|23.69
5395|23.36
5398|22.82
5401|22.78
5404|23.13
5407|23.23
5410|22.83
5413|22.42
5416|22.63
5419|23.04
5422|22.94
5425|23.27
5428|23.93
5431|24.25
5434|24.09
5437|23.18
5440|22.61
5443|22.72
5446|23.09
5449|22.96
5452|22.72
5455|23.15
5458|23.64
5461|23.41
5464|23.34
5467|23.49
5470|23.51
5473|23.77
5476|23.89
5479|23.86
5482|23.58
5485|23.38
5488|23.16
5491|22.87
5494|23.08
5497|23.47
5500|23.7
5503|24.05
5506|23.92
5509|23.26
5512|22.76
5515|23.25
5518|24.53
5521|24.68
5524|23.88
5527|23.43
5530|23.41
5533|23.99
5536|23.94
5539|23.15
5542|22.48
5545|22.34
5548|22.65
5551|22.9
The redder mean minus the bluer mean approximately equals 0.96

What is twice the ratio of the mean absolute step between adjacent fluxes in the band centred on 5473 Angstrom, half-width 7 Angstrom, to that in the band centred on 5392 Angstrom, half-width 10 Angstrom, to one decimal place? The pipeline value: 1.1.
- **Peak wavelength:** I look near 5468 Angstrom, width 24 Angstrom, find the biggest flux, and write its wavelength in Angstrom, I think 5476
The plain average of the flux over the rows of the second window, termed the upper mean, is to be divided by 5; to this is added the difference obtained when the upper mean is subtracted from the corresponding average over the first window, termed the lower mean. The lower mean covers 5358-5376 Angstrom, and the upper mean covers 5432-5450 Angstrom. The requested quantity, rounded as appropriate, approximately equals 4.1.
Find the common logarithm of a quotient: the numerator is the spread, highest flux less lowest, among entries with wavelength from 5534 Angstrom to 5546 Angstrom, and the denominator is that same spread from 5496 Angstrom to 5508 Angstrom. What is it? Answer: 0.4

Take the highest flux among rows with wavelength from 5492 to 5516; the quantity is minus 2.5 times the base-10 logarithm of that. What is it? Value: -3.453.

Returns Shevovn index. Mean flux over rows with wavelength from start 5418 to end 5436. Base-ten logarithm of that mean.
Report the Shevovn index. 1.37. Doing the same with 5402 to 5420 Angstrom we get 1.36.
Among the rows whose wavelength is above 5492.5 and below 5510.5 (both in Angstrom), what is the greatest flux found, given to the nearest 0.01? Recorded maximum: 24.05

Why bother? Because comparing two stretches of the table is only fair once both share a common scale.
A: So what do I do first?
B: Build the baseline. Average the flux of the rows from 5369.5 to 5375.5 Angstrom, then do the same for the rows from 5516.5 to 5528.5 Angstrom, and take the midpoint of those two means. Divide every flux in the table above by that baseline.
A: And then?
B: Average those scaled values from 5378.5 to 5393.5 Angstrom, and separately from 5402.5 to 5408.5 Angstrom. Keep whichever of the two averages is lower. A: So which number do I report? 0.984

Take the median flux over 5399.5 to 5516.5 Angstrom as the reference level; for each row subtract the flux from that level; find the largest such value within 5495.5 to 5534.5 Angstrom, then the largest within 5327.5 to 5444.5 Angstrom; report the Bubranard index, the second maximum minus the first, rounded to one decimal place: 1.2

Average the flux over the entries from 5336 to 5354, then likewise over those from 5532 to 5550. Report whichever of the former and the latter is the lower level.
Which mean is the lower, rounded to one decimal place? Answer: 23.1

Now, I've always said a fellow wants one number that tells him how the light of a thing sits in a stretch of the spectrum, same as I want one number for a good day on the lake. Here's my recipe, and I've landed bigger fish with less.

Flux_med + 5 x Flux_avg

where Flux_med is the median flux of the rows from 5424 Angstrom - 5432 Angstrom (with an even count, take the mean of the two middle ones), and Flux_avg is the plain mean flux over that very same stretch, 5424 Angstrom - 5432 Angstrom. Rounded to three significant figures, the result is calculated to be 143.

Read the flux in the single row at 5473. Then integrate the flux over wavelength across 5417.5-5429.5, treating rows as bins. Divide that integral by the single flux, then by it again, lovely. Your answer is 0.49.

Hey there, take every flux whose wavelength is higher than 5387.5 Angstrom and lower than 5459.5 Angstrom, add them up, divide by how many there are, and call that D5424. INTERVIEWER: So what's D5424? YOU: 23.17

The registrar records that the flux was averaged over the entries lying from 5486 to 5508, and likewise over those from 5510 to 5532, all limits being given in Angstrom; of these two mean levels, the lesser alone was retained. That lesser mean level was 23.5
